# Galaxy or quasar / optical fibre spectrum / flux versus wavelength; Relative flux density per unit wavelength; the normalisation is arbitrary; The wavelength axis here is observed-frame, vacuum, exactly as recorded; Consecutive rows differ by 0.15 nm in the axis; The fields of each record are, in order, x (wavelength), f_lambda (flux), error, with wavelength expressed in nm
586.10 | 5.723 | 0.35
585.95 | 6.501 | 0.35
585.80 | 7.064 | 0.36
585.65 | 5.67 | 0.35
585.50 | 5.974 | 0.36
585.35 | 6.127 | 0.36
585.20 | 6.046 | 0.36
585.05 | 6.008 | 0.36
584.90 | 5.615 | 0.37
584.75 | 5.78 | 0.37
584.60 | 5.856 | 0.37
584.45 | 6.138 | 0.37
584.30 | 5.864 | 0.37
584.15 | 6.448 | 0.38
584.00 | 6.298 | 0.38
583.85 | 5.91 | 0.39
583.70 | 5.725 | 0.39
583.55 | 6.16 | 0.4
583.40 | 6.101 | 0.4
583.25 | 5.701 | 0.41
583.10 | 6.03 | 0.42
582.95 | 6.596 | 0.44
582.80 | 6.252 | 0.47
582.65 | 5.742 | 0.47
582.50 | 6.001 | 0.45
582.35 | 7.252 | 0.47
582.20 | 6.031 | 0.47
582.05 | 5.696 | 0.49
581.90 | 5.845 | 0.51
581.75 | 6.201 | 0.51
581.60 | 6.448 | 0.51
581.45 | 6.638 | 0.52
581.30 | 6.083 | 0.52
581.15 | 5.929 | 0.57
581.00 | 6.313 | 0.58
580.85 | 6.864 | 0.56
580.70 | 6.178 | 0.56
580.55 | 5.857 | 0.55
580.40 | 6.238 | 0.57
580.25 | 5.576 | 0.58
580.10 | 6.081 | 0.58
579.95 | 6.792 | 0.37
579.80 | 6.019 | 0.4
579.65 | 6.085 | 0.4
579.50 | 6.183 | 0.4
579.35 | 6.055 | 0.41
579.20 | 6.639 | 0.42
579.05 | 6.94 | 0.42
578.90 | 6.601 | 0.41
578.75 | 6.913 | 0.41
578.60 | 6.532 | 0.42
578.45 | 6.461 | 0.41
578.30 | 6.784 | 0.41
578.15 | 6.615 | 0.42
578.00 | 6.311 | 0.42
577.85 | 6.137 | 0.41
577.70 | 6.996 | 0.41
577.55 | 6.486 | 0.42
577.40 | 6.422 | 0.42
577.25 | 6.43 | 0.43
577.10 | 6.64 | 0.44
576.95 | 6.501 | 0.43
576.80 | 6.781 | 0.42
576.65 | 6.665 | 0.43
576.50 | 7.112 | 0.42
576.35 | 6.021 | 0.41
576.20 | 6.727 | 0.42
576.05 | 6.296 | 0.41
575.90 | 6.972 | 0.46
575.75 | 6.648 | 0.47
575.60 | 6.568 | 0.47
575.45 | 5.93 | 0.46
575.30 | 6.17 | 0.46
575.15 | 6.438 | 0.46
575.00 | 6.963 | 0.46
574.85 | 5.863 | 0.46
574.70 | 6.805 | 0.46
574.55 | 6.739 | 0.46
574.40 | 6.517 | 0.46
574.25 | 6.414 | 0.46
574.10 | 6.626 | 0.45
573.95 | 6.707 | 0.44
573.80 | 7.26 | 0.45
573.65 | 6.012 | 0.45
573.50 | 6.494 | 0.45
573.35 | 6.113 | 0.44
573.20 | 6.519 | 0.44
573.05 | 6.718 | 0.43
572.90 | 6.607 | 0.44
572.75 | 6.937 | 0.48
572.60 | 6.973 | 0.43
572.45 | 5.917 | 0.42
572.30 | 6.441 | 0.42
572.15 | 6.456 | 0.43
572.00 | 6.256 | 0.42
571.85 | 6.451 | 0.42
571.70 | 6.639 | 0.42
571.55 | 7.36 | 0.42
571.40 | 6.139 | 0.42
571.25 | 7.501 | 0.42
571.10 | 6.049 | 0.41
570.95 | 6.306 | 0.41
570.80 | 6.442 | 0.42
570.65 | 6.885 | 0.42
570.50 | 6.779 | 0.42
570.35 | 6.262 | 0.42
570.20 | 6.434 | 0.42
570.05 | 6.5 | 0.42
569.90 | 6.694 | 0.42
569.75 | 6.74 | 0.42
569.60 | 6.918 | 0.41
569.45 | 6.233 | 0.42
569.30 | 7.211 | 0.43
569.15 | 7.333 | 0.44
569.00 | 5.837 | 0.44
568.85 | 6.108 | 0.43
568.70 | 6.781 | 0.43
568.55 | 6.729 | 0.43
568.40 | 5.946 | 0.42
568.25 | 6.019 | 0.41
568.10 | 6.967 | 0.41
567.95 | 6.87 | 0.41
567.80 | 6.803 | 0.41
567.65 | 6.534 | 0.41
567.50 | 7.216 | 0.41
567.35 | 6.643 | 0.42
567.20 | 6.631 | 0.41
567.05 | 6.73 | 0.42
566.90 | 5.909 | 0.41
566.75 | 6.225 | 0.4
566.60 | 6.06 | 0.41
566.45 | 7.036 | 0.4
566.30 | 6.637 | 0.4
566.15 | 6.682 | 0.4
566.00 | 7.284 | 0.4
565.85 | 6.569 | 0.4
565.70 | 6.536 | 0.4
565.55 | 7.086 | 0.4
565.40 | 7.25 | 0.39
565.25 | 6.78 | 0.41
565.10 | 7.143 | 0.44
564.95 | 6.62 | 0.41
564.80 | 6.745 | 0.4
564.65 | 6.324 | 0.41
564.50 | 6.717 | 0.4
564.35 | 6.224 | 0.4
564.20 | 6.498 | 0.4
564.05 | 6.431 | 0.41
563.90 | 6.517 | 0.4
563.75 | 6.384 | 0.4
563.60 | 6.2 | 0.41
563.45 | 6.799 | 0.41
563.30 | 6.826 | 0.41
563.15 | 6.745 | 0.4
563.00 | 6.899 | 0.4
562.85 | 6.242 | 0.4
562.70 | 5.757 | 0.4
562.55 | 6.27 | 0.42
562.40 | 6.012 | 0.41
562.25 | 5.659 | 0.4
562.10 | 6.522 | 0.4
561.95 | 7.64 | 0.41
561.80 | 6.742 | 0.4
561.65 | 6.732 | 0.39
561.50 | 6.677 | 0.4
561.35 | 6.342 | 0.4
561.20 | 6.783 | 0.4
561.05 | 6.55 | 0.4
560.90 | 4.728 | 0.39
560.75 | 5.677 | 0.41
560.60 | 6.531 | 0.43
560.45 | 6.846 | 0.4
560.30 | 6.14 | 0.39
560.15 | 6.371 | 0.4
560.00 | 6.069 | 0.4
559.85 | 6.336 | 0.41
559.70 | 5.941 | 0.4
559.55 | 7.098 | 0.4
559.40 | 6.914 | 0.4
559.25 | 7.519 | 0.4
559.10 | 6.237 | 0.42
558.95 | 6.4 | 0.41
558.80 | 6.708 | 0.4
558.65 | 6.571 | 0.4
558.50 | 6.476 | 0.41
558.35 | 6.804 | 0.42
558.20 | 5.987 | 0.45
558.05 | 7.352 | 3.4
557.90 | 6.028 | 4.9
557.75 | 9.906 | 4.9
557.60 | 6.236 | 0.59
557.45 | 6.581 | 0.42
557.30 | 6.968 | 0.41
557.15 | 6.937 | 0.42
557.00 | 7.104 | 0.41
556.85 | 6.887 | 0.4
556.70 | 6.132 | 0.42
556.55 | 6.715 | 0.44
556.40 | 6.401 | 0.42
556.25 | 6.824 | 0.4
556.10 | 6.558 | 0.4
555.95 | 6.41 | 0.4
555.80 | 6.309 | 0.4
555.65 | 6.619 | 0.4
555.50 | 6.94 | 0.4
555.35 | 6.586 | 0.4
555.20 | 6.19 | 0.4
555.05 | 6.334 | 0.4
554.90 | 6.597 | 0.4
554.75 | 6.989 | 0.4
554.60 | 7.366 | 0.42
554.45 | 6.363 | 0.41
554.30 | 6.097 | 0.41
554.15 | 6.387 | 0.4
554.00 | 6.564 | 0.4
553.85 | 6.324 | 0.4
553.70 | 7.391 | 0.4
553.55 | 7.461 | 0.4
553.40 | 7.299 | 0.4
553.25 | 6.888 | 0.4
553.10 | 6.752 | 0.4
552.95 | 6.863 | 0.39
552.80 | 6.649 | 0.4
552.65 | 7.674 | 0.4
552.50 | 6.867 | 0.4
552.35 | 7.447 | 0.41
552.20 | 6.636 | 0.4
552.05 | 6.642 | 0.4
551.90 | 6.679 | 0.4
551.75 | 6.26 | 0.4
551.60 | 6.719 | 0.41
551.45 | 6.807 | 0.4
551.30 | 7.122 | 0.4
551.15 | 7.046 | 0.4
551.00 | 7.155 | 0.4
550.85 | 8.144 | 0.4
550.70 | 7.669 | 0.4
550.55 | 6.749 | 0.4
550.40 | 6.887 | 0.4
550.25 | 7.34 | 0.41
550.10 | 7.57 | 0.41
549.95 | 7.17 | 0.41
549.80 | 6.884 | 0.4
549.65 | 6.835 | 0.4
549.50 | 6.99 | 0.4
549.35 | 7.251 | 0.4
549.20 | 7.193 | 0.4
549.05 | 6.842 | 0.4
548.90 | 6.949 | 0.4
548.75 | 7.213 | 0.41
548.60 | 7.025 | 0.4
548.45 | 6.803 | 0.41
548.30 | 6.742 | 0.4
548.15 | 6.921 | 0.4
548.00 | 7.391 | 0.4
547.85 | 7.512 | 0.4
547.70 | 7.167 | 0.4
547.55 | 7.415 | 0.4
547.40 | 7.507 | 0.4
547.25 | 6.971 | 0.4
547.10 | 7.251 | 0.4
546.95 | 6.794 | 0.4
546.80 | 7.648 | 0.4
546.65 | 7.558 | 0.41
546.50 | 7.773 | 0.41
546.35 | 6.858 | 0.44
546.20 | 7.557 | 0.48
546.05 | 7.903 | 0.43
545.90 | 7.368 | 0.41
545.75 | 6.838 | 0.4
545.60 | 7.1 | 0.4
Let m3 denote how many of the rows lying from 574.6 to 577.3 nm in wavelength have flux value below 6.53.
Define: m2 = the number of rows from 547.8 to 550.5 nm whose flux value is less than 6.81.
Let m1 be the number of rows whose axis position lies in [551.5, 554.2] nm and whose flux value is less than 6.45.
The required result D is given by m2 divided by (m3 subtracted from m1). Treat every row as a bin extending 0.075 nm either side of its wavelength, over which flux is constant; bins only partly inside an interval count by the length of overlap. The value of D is -0.4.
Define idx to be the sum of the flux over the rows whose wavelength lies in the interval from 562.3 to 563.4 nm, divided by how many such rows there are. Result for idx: 6.4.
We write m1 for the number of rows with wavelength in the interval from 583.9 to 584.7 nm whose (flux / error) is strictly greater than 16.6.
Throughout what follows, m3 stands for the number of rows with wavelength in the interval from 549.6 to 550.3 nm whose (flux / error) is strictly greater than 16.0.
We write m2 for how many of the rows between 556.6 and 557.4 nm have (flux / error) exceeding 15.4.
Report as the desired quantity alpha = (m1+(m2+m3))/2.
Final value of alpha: 5.0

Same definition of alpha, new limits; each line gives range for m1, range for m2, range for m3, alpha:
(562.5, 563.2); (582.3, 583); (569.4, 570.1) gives 2.5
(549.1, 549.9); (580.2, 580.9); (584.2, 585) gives 3.0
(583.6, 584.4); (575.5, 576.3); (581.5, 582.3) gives 1.0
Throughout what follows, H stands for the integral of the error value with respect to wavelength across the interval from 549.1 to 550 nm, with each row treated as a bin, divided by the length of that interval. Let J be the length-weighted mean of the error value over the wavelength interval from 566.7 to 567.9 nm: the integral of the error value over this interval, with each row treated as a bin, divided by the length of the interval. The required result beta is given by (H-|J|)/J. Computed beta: -0.02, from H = 0.401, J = 0.411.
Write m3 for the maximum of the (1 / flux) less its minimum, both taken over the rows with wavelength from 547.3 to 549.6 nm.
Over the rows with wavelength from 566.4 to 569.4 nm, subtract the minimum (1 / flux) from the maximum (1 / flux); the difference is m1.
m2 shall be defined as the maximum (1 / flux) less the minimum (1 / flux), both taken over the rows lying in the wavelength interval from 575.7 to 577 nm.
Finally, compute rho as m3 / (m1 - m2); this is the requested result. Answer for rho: 1.6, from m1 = 0.035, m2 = 0.025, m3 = 0.015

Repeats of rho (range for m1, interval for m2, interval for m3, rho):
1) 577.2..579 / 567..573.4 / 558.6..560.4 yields -2.0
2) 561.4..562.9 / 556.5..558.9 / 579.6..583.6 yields -2.0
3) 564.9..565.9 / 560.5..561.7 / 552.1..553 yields -0.4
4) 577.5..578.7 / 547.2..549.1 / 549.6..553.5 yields 7.7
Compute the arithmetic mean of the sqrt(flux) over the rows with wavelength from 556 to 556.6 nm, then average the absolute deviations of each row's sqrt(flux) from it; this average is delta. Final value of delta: 0.028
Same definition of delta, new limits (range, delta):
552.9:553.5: 0.033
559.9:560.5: 0.050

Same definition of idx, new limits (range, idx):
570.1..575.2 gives 6.6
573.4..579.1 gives 6.6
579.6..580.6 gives 6.1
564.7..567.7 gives 6.7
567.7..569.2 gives 6.5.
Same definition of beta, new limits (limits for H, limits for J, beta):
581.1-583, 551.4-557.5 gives 0.22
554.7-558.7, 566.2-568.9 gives 1.10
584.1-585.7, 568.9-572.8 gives -0.14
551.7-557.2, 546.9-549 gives 0.01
